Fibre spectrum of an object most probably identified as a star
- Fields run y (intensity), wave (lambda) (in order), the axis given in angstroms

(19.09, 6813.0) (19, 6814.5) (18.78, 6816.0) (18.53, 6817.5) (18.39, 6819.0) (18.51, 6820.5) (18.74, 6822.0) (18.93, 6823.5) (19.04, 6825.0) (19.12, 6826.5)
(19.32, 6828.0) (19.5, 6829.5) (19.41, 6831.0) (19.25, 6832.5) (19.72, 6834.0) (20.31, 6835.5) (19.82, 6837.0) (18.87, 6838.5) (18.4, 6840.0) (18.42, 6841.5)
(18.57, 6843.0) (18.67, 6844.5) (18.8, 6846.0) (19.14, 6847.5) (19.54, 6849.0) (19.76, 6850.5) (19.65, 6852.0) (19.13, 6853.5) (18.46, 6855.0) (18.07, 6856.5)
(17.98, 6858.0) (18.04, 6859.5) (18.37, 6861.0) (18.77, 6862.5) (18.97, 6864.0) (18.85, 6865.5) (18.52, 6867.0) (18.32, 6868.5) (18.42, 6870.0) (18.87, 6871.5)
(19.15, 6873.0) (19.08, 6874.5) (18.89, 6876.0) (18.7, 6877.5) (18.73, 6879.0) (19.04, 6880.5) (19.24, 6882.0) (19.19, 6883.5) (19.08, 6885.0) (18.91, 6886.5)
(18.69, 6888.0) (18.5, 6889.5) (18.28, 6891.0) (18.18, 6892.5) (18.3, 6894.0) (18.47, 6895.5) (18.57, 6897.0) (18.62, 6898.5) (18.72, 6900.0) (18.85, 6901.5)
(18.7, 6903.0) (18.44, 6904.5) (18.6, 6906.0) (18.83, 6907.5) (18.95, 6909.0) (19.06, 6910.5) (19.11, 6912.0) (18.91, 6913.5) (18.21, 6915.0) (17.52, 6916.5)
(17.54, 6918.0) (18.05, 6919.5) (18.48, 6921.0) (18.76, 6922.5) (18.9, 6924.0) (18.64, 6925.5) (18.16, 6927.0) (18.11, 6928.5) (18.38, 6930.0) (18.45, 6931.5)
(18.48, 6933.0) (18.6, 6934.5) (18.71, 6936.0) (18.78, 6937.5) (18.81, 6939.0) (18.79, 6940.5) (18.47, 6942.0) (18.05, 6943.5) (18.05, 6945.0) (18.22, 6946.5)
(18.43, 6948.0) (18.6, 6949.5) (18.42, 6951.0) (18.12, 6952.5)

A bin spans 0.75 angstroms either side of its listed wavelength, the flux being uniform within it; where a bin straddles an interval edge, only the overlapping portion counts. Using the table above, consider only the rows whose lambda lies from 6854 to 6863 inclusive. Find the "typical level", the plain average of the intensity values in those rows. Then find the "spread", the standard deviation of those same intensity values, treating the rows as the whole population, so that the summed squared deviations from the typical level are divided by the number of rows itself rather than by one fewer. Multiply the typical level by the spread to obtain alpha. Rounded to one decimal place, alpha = 5.1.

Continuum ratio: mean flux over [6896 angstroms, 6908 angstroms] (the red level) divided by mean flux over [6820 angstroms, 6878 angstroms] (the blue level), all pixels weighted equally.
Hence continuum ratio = 0.986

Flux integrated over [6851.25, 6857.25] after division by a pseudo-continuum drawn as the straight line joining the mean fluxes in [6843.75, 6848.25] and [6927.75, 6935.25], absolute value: 6.00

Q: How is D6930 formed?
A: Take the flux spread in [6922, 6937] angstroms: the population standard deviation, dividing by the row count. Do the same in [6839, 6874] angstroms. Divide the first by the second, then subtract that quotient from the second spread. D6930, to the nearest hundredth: -0.02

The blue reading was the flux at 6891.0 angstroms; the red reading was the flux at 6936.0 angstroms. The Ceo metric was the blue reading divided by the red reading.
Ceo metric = 0.98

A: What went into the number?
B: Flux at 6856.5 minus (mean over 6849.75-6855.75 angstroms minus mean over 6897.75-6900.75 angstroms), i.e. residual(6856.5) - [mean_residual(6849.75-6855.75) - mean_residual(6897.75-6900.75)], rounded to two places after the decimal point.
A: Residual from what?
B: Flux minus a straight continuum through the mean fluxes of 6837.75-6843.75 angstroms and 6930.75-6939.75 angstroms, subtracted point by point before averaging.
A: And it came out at -1.12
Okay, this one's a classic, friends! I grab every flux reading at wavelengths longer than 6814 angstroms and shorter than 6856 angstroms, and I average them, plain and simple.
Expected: 19.1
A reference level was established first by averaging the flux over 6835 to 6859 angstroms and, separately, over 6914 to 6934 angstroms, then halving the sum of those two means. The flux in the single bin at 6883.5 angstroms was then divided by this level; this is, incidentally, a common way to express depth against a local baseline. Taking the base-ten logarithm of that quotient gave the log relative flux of 0.013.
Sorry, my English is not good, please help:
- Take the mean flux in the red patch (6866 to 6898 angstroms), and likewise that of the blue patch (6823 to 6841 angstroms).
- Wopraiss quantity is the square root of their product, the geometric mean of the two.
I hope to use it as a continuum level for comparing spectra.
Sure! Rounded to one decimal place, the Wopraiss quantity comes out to 19.0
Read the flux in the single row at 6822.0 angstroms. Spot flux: 18.74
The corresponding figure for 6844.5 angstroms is 18.67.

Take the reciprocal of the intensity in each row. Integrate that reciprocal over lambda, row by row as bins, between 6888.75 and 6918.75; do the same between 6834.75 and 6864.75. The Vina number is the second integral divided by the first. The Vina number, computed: 0.981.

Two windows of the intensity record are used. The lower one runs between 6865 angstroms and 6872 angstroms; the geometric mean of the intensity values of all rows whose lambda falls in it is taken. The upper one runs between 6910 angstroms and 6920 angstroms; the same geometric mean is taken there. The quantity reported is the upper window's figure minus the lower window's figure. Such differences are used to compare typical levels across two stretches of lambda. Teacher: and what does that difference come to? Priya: -0.26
